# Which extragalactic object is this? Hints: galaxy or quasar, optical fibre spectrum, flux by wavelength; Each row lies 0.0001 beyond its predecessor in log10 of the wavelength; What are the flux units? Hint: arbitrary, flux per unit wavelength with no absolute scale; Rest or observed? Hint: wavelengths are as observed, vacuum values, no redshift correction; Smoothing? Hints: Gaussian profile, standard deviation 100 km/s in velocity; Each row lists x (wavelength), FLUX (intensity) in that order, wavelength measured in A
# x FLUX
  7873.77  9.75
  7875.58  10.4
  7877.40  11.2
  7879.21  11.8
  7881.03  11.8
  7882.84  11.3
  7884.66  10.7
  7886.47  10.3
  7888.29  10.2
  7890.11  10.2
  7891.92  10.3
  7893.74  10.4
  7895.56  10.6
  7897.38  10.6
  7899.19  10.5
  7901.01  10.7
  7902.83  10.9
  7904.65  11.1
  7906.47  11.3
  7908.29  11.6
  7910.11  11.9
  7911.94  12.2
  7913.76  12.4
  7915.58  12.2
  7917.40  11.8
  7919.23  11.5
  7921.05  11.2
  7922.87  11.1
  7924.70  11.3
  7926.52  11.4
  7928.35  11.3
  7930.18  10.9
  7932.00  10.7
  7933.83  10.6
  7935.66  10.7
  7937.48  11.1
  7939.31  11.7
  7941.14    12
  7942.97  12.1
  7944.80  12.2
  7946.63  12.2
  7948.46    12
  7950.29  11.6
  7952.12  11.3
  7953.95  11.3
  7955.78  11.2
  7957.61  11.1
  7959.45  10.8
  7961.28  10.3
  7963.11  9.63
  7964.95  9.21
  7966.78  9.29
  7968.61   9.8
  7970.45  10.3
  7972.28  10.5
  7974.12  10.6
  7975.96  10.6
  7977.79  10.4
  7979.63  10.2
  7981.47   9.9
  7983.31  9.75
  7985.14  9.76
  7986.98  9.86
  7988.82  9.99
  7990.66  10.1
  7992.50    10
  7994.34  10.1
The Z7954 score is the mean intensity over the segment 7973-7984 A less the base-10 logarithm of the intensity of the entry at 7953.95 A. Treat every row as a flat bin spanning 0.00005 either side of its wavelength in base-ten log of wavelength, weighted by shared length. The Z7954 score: 9.2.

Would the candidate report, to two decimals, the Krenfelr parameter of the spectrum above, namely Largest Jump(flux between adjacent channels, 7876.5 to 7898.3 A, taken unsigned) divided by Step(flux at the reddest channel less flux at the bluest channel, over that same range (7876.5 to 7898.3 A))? -1.00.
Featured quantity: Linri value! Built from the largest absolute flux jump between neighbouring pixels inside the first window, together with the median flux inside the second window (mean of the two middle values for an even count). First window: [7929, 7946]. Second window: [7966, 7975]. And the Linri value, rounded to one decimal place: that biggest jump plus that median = 10.9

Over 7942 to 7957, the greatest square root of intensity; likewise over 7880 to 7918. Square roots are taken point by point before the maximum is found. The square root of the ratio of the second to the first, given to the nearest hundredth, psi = 1.00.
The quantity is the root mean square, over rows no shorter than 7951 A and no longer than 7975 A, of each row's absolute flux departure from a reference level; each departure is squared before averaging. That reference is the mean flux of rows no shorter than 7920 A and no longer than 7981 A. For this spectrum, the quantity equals 0.88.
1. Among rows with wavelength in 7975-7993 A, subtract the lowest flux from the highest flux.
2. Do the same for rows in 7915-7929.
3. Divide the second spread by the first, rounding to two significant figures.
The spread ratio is 1.3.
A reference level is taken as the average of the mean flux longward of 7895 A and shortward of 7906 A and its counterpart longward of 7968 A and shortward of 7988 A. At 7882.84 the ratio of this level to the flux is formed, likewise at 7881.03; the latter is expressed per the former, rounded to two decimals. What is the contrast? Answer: 0.96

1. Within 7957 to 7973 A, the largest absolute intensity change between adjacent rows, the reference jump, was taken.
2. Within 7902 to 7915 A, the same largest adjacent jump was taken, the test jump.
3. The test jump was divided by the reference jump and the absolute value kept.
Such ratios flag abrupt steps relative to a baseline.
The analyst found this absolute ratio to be 0.45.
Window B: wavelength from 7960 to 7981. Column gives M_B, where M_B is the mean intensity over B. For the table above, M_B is 10.1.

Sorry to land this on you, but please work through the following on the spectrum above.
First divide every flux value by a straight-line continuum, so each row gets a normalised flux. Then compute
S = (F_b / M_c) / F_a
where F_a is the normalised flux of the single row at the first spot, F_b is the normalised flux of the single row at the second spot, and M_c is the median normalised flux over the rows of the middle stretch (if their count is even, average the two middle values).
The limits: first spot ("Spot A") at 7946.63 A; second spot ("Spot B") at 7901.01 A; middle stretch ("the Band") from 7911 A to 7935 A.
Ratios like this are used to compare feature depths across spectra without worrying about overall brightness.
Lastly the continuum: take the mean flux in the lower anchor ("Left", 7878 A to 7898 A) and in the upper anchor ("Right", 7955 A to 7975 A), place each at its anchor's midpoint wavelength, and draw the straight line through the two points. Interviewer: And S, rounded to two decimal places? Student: 0.79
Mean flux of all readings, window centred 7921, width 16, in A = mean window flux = 11.6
